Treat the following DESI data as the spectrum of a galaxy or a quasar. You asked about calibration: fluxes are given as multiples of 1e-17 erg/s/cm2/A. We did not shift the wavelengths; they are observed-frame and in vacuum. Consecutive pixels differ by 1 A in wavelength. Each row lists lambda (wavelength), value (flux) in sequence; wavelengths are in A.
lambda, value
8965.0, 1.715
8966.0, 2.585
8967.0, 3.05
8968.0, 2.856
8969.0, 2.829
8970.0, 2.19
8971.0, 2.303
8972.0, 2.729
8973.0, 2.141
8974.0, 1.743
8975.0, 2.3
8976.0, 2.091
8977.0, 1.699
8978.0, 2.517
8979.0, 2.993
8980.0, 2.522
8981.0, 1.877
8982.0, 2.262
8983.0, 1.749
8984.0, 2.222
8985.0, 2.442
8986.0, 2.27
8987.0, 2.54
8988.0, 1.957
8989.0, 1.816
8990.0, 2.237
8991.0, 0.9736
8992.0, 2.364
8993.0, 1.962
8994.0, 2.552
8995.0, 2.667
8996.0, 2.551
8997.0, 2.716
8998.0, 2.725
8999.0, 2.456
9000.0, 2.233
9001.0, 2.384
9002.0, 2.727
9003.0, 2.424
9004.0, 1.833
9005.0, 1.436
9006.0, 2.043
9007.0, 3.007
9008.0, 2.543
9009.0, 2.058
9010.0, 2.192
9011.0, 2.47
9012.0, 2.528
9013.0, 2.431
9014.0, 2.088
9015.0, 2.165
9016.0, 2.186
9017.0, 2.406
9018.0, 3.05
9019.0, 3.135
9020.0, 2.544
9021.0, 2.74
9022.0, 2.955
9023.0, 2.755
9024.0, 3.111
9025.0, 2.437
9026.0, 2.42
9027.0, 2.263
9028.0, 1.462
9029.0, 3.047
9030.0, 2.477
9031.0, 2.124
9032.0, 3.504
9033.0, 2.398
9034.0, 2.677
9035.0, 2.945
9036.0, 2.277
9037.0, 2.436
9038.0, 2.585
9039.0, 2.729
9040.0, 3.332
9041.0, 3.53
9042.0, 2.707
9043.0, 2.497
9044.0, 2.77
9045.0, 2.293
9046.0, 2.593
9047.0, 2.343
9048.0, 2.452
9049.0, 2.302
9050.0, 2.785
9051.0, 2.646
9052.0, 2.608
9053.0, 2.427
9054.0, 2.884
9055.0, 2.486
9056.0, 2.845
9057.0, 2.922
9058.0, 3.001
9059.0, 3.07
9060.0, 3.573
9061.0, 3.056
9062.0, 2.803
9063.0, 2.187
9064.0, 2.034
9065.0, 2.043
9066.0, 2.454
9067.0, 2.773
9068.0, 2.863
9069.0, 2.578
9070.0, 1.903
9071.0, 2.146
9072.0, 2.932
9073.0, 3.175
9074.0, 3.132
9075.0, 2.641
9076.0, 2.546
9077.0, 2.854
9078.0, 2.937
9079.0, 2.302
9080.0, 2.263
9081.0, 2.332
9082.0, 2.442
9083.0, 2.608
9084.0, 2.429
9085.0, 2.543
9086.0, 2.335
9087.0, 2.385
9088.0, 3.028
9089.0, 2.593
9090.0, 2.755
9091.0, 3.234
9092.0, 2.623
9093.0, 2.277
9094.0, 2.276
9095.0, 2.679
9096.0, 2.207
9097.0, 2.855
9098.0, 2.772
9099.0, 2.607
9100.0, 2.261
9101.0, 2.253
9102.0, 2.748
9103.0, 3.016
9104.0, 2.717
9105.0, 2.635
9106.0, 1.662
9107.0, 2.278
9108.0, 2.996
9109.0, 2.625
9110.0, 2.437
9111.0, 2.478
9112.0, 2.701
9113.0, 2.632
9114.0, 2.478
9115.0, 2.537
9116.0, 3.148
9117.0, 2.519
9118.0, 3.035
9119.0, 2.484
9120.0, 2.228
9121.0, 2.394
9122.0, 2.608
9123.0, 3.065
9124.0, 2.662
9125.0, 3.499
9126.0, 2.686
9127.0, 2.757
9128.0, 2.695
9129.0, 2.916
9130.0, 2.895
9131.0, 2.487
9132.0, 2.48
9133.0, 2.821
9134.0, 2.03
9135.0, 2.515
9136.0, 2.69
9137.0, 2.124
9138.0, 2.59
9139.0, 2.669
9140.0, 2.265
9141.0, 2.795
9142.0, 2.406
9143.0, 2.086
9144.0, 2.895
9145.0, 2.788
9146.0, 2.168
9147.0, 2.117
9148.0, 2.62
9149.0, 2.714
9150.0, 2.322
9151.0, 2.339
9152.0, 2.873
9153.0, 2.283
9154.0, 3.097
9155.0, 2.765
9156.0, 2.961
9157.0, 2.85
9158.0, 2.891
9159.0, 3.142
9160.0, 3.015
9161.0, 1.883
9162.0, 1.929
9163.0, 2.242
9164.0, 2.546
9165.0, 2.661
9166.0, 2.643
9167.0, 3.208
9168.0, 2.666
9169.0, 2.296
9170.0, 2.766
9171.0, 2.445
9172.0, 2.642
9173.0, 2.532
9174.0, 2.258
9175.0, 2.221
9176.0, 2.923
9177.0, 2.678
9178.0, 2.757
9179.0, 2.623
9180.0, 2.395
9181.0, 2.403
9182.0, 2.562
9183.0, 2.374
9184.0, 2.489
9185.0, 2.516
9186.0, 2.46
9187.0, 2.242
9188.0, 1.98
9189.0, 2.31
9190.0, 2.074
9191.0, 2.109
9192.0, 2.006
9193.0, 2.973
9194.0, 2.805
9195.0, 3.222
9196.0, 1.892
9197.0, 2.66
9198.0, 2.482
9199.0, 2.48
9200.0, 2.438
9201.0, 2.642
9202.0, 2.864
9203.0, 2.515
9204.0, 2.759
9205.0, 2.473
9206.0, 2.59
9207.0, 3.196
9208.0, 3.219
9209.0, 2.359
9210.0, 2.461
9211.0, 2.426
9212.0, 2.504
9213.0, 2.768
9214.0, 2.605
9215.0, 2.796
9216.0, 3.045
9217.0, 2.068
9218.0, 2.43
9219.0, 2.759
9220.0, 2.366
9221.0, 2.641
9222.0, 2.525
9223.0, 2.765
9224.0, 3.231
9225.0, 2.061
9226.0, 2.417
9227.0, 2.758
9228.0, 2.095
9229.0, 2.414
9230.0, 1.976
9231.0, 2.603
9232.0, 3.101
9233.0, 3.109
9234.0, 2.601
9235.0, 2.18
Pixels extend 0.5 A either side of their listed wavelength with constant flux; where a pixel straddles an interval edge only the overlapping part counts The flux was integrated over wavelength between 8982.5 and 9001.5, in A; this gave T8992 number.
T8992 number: 42.8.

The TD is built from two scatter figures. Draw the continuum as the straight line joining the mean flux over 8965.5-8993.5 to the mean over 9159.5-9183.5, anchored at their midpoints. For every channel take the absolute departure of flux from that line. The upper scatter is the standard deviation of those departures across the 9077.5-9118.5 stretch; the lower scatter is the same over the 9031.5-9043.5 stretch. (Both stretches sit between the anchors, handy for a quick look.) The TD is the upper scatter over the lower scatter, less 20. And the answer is -19.5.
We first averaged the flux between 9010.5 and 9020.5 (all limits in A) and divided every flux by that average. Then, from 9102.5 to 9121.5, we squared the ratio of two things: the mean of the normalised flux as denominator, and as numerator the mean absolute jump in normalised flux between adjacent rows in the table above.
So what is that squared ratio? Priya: 0.02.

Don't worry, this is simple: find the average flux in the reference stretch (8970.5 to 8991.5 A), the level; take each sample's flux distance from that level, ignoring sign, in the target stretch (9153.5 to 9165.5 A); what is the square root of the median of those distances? 0.80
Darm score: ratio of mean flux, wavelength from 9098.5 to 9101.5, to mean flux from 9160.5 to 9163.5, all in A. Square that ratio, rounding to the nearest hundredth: 1.38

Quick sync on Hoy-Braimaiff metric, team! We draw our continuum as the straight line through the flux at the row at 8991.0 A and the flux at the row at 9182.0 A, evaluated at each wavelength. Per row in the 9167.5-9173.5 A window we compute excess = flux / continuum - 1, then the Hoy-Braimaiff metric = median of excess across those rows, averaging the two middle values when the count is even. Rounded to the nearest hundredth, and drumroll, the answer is 0.04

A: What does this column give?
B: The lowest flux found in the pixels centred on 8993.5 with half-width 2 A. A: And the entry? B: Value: 1.962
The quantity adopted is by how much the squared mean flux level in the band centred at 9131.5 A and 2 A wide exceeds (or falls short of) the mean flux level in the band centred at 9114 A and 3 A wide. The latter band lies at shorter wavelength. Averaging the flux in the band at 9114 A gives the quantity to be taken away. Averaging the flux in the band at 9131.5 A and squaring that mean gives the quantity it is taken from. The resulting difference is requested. 3.6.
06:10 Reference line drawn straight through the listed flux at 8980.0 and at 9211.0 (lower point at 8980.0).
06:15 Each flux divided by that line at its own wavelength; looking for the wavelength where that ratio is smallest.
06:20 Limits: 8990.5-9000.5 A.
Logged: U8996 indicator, 8991.0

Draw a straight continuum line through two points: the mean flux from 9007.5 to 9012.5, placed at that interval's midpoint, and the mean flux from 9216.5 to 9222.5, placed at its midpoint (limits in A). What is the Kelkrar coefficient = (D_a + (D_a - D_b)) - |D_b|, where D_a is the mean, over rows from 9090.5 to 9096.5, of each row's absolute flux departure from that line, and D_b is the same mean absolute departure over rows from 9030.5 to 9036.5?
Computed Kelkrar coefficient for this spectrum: -0.2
